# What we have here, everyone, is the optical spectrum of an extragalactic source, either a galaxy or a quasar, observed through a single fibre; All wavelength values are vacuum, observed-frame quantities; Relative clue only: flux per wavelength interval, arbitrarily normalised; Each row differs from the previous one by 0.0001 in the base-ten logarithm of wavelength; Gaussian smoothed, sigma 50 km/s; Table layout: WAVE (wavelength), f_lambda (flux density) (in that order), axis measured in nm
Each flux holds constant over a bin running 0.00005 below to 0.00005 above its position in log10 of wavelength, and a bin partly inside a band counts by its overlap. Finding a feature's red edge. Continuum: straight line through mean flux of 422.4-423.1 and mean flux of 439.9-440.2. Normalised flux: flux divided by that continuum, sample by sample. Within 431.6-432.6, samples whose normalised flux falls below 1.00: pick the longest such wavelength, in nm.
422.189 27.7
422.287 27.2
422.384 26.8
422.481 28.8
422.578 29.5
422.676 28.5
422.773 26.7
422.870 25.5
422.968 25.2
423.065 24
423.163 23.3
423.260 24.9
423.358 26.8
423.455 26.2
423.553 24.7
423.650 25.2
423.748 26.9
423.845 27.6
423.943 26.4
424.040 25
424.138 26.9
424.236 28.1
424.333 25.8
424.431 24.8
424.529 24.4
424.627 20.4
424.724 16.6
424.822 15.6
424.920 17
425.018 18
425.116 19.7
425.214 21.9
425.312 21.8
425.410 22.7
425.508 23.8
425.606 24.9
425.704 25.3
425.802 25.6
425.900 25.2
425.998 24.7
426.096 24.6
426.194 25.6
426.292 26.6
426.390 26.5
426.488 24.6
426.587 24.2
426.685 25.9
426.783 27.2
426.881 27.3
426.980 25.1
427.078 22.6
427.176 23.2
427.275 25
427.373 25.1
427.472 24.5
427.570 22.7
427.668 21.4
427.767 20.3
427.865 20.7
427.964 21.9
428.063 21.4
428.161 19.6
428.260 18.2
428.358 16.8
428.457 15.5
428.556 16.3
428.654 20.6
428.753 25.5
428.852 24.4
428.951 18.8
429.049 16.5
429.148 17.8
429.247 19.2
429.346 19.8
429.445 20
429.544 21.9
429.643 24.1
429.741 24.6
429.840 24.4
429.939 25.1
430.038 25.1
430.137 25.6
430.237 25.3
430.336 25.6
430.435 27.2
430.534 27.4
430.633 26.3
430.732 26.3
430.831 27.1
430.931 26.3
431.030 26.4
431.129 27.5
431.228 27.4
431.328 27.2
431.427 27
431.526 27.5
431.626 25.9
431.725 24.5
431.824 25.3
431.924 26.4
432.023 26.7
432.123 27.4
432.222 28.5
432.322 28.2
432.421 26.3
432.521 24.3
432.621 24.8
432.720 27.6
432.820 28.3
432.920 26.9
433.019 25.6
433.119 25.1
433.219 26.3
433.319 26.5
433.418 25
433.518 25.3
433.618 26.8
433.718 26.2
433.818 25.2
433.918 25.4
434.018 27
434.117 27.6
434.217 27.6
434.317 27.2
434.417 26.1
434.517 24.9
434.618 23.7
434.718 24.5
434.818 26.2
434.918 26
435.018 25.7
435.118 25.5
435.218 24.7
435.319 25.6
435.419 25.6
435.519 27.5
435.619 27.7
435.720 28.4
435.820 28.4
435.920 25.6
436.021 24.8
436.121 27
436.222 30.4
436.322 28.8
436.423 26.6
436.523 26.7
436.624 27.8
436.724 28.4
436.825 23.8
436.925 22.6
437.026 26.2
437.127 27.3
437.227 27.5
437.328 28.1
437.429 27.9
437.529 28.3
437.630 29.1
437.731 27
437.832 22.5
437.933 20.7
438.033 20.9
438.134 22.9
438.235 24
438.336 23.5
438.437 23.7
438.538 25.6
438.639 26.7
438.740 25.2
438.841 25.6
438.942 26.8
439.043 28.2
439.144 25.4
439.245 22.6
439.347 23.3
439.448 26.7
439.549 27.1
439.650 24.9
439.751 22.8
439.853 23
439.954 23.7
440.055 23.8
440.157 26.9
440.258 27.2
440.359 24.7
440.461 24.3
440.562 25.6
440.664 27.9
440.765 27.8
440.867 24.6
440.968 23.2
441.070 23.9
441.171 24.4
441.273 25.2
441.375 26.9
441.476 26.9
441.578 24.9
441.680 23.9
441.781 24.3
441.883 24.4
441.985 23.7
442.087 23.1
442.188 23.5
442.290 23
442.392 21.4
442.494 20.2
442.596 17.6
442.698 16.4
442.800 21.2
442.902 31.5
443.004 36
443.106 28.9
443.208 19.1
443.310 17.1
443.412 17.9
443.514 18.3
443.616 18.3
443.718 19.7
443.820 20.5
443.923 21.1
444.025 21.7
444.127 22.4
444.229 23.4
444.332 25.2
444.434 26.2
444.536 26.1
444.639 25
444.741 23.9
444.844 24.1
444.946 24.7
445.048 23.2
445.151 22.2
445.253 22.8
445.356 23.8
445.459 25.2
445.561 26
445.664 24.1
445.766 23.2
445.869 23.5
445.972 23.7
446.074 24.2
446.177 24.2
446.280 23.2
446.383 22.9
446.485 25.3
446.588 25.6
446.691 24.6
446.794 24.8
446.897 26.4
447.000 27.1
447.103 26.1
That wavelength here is 432.521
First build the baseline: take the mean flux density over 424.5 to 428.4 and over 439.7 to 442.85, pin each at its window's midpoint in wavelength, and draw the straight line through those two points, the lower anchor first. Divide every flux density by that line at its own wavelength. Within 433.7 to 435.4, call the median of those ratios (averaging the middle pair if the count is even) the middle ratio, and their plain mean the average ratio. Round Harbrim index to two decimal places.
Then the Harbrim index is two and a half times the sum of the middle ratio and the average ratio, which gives 5.51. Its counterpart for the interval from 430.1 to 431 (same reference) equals 5.71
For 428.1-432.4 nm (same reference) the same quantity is 5.34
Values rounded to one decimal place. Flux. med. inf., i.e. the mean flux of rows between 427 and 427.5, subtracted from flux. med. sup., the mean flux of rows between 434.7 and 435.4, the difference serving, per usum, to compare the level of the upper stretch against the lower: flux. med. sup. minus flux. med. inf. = 1.4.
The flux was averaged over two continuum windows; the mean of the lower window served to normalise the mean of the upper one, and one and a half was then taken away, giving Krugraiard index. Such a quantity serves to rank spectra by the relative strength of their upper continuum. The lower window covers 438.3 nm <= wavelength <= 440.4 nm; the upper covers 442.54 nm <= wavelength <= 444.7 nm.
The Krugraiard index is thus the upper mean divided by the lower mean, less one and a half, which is -0.60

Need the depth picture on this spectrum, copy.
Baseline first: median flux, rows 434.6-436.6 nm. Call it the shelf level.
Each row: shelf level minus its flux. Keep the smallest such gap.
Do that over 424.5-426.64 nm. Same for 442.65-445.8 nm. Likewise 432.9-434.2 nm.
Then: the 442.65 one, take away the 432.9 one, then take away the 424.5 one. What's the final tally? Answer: -8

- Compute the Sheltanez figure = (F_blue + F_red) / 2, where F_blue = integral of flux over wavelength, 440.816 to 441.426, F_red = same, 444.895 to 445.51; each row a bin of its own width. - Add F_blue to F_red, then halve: 14.8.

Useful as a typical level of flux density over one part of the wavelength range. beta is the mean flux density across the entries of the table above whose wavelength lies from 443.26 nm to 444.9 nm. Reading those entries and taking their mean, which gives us 21.9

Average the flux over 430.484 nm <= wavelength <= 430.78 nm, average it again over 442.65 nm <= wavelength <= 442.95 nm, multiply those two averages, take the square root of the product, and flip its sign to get -24.8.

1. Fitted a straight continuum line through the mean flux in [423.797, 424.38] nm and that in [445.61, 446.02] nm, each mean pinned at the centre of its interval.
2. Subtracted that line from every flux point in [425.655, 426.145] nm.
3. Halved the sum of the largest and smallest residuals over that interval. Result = -1.3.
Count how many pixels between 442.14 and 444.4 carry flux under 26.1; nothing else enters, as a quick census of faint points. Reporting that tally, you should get 19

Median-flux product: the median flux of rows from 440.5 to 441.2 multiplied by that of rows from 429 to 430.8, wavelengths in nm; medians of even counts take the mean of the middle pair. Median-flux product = 611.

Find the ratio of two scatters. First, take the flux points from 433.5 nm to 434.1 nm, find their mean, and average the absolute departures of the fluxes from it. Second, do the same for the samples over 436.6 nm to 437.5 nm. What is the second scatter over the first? 2.4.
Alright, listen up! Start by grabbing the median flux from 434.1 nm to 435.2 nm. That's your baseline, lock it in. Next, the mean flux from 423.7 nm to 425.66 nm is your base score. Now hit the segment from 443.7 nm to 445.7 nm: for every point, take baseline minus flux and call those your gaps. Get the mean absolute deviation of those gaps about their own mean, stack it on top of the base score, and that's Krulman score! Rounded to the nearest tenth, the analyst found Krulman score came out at 24.4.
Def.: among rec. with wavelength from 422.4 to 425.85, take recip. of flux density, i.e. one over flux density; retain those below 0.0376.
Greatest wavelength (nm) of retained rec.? 424.236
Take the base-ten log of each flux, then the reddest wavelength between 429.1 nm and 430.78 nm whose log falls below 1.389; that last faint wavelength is 429.840 nm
